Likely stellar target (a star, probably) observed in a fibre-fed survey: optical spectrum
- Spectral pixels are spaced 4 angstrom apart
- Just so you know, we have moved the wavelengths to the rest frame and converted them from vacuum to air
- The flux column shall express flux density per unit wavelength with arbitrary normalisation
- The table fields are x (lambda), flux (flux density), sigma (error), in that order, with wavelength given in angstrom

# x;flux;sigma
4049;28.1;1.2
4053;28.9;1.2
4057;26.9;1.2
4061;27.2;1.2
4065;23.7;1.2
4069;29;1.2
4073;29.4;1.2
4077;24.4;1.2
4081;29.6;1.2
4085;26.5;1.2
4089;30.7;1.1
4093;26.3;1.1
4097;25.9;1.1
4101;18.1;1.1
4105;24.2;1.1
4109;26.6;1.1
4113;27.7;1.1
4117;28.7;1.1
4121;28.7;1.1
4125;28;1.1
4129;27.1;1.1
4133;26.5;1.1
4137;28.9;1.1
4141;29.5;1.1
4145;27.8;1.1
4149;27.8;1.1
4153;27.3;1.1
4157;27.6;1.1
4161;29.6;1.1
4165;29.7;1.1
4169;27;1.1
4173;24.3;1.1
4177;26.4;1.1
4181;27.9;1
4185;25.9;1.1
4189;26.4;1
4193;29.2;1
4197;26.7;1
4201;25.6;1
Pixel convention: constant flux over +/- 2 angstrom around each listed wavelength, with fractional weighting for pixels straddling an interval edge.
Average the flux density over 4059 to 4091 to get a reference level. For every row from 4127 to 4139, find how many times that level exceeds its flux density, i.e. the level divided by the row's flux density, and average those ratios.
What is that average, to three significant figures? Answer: 1.00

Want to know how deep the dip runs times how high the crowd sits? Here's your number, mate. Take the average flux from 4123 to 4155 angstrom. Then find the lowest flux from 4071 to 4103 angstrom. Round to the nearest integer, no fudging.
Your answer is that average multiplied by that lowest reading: 504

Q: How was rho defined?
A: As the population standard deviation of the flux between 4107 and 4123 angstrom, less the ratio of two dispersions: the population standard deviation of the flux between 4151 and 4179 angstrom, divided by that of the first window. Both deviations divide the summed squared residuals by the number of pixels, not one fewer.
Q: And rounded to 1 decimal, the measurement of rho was -1.1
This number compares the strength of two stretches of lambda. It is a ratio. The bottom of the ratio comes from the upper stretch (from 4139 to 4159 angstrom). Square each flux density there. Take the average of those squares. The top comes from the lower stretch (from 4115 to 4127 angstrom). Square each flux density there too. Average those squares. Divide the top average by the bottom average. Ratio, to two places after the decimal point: 1.03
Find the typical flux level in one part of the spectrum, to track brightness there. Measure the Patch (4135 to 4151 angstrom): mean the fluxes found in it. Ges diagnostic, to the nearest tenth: 28.5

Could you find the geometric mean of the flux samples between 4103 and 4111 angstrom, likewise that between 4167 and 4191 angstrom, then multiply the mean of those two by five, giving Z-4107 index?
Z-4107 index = 129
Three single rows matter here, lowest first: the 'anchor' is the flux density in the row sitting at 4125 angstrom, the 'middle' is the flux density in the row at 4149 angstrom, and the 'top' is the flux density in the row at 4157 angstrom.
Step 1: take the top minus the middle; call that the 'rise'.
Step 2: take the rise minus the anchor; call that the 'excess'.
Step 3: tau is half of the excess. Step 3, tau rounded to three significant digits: -14.1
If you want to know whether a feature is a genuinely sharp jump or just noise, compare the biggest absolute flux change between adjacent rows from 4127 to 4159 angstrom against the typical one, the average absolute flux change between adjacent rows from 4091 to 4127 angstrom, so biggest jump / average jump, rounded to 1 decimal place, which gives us 1.0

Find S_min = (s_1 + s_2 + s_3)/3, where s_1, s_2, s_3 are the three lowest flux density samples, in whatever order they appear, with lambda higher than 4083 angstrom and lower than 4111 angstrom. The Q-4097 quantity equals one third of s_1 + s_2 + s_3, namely 22.7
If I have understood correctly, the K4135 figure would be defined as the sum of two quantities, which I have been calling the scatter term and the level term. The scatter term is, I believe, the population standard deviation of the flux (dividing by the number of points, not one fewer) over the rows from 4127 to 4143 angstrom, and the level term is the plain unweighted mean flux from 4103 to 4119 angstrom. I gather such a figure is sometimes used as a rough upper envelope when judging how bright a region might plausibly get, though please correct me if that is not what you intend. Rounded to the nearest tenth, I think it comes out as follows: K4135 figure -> 28.0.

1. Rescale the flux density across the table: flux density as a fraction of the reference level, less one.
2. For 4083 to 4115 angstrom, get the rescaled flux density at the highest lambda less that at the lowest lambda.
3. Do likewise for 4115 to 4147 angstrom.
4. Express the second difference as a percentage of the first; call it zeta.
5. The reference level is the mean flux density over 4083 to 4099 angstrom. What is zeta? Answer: -75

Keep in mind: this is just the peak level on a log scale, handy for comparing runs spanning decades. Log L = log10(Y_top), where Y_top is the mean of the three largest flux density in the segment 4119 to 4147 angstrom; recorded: 1.46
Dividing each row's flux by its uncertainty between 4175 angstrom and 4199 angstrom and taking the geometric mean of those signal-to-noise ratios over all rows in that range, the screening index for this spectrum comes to 26.2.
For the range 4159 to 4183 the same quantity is 25.3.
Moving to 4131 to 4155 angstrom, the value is 25.4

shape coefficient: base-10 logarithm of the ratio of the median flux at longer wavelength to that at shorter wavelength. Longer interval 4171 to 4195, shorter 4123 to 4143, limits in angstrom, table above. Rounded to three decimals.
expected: -0.026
